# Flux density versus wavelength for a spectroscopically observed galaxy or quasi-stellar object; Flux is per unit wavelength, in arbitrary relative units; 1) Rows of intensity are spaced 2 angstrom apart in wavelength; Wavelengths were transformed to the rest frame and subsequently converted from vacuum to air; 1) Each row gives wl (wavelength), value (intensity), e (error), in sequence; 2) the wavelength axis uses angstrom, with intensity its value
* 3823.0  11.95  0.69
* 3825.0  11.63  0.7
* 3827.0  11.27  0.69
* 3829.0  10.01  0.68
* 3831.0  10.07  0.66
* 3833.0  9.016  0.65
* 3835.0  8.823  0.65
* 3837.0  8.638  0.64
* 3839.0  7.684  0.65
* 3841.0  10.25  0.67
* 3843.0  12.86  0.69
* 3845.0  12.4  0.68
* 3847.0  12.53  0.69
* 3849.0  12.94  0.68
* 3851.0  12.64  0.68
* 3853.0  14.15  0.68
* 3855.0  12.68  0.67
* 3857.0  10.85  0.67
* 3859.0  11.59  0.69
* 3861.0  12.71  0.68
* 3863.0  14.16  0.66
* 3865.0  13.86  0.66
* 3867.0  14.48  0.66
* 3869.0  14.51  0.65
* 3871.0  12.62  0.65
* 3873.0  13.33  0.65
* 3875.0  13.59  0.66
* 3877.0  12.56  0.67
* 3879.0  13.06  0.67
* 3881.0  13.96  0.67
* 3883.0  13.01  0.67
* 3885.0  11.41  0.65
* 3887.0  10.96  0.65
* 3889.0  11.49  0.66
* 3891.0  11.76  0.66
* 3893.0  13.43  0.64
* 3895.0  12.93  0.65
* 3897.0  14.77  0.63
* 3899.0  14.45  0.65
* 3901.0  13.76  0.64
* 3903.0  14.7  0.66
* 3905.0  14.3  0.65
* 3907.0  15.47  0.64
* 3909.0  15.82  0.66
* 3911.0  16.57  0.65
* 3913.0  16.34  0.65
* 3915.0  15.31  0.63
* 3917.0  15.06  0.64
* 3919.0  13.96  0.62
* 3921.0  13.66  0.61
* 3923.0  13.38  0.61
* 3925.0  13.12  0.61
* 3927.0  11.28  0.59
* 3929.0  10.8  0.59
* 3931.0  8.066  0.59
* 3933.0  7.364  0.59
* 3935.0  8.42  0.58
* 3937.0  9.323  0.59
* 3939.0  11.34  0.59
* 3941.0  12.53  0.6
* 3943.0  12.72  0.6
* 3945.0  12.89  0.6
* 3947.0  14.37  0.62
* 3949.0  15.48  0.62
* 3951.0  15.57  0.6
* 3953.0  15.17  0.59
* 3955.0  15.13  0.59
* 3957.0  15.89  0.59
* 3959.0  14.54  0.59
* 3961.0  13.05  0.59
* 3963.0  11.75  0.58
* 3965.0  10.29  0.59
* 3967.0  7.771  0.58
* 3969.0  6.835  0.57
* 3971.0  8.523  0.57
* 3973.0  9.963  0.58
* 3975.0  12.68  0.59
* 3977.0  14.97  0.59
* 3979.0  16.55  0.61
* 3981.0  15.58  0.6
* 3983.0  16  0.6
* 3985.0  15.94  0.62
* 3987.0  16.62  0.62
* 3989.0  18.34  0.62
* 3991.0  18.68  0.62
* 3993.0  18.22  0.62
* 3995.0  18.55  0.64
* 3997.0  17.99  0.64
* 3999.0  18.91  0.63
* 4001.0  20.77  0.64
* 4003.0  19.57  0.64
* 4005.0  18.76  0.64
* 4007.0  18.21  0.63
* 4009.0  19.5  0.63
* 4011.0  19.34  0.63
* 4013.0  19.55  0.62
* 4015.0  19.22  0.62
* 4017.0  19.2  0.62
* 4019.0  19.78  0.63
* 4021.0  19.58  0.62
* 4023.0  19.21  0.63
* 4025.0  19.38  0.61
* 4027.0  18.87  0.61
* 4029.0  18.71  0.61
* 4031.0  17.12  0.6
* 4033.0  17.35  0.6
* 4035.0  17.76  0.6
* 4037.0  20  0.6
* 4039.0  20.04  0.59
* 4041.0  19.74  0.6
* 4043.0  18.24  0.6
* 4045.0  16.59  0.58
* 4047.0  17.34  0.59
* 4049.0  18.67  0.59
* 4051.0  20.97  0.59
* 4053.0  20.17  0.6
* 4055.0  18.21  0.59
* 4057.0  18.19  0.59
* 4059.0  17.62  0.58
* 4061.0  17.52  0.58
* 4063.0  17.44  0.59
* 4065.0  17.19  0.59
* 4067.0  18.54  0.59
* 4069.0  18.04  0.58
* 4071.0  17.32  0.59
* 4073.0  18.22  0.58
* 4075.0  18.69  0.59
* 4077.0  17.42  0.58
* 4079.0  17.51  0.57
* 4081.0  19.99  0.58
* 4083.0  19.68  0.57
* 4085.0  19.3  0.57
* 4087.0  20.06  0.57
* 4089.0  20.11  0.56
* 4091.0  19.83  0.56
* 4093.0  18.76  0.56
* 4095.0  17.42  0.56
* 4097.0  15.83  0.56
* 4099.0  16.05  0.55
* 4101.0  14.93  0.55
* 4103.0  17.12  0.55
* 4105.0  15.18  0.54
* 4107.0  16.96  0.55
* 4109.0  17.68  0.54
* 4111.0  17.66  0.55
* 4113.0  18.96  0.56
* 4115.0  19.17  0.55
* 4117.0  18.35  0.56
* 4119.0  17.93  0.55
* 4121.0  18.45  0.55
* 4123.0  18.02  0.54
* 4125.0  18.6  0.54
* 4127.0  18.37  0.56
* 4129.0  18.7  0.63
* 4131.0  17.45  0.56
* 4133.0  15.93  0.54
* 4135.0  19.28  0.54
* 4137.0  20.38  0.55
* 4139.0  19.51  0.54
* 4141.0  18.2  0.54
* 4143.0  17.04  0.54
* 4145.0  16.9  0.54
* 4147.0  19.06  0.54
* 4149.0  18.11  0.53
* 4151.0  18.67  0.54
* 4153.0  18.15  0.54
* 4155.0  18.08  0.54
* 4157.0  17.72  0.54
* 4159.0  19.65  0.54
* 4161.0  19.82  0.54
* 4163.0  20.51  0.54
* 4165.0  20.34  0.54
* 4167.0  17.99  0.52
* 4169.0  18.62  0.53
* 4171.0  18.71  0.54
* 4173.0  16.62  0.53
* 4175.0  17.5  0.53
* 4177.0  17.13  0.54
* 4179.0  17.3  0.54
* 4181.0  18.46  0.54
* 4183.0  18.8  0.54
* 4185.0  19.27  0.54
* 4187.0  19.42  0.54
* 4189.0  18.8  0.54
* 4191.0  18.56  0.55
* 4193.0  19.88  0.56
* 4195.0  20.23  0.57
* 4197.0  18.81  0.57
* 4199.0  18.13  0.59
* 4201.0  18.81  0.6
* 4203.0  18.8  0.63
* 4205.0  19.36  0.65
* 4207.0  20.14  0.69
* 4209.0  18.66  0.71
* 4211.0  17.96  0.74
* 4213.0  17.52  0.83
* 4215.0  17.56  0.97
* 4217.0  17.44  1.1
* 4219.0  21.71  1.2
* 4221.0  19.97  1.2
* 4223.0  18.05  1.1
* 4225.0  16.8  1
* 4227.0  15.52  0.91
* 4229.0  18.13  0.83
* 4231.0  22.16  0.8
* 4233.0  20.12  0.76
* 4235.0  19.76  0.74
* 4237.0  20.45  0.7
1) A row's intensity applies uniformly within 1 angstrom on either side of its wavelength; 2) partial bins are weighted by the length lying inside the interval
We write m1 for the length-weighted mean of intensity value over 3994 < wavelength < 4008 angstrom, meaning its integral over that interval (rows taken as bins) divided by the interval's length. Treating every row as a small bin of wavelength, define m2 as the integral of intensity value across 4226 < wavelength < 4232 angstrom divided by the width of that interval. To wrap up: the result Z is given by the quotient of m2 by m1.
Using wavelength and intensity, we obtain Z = 0.98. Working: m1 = 19.0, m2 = 18.6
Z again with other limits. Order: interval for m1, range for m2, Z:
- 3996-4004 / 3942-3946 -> 0.66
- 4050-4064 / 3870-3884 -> 0.71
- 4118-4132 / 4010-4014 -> 1.07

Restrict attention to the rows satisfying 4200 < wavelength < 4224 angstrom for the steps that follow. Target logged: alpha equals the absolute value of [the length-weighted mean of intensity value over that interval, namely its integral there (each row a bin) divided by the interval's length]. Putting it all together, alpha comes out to 18.8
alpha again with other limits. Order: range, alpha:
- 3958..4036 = 16.5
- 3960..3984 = 12.0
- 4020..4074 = 18.4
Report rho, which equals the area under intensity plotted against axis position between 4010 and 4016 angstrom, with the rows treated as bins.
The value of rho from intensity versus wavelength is 116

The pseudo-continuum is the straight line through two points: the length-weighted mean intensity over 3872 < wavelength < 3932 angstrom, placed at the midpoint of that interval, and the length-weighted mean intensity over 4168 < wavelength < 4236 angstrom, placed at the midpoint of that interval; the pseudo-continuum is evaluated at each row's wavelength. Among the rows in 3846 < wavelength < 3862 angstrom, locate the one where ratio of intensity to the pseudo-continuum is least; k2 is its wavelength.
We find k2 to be 3857.0 angstrom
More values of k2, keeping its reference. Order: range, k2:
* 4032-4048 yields 4045.0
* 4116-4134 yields 4133.0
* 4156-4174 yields 4173.0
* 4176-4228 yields 4227.0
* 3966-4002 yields 3969.0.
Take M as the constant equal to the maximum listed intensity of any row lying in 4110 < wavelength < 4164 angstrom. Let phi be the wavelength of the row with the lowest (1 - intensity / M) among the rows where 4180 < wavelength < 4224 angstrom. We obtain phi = 4219.0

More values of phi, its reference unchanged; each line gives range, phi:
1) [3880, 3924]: 3911.0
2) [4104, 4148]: 4137.0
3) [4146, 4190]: 4163.0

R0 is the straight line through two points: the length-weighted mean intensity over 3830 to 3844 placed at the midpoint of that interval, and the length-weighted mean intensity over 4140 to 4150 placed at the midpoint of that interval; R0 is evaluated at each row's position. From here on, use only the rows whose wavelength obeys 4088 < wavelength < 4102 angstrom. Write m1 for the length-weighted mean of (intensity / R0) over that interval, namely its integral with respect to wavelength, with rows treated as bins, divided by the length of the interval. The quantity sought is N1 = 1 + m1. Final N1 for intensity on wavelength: 2.06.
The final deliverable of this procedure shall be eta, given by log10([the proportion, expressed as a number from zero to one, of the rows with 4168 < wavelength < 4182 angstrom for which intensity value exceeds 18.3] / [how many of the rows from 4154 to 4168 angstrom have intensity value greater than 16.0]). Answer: -1.21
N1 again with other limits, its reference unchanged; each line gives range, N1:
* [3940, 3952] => 2.11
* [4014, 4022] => 2.34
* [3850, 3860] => 2.23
